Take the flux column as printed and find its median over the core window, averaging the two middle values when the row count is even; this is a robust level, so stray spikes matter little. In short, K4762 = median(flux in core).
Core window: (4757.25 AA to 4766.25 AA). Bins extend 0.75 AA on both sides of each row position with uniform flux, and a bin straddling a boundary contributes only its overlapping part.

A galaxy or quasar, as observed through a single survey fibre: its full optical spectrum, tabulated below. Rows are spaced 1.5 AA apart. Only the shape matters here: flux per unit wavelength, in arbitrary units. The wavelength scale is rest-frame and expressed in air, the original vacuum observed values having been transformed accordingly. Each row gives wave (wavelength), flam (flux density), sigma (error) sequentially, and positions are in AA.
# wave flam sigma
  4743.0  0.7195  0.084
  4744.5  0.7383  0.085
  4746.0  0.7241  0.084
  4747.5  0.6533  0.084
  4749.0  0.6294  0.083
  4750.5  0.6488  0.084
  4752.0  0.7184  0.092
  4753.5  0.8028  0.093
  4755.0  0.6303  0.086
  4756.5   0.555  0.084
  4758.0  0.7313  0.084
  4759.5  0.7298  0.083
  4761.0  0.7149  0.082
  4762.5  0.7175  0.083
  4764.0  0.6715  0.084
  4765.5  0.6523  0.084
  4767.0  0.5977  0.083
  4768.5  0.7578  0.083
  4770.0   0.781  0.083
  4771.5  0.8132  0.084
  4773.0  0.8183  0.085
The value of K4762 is 0.72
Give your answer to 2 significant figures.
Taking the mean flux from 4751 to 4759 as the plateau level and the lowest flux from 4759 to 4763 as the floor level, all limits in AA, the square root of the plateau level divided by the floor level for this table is 0.98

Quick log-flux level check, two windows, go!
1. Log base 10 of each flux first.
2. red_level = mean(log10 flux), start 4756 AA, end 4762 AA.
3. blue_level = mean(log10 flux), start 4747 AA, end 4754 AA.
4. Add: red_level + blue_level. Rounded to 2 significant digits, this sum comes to -0.33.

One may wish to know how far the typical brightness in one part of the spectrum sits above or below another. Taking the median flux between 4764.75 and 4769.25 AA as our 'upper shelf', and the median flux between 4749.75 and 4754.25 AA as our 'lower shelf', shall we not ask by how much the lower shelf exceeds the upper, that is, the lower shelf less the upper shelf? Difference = 0.07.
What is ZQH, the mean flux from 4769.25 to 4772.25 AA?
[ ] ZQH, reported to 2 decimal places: 0.80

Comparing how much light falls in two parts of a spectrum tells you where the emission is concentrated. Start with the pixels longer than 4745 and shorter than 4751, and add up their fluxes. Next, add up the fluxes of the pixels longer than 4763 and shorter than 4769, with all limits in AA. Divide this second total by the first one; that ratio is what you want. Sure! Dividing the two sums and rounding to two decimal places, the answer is 1.01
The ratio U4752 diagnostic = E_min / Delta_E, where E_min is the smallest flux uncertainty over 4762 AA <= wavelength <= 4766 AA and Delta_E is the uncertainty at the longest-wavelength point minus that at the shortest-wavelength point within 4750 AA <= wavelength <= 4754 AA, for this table 9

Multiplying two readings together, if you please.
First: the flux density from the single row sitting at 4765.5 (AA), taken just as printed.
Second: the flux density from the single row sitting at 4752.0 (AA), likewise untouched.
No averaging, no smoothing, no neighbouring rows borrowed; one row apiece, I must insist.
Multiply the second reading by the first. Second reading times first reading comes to 0.47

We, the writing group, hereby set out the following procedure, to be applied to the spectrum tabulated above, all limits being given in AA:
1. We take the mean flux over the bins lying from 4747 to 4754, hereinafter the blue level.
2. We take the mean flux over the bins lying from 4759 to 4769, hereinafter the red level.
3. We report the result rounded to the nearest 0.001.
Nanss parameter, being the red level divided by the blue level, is 1.002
